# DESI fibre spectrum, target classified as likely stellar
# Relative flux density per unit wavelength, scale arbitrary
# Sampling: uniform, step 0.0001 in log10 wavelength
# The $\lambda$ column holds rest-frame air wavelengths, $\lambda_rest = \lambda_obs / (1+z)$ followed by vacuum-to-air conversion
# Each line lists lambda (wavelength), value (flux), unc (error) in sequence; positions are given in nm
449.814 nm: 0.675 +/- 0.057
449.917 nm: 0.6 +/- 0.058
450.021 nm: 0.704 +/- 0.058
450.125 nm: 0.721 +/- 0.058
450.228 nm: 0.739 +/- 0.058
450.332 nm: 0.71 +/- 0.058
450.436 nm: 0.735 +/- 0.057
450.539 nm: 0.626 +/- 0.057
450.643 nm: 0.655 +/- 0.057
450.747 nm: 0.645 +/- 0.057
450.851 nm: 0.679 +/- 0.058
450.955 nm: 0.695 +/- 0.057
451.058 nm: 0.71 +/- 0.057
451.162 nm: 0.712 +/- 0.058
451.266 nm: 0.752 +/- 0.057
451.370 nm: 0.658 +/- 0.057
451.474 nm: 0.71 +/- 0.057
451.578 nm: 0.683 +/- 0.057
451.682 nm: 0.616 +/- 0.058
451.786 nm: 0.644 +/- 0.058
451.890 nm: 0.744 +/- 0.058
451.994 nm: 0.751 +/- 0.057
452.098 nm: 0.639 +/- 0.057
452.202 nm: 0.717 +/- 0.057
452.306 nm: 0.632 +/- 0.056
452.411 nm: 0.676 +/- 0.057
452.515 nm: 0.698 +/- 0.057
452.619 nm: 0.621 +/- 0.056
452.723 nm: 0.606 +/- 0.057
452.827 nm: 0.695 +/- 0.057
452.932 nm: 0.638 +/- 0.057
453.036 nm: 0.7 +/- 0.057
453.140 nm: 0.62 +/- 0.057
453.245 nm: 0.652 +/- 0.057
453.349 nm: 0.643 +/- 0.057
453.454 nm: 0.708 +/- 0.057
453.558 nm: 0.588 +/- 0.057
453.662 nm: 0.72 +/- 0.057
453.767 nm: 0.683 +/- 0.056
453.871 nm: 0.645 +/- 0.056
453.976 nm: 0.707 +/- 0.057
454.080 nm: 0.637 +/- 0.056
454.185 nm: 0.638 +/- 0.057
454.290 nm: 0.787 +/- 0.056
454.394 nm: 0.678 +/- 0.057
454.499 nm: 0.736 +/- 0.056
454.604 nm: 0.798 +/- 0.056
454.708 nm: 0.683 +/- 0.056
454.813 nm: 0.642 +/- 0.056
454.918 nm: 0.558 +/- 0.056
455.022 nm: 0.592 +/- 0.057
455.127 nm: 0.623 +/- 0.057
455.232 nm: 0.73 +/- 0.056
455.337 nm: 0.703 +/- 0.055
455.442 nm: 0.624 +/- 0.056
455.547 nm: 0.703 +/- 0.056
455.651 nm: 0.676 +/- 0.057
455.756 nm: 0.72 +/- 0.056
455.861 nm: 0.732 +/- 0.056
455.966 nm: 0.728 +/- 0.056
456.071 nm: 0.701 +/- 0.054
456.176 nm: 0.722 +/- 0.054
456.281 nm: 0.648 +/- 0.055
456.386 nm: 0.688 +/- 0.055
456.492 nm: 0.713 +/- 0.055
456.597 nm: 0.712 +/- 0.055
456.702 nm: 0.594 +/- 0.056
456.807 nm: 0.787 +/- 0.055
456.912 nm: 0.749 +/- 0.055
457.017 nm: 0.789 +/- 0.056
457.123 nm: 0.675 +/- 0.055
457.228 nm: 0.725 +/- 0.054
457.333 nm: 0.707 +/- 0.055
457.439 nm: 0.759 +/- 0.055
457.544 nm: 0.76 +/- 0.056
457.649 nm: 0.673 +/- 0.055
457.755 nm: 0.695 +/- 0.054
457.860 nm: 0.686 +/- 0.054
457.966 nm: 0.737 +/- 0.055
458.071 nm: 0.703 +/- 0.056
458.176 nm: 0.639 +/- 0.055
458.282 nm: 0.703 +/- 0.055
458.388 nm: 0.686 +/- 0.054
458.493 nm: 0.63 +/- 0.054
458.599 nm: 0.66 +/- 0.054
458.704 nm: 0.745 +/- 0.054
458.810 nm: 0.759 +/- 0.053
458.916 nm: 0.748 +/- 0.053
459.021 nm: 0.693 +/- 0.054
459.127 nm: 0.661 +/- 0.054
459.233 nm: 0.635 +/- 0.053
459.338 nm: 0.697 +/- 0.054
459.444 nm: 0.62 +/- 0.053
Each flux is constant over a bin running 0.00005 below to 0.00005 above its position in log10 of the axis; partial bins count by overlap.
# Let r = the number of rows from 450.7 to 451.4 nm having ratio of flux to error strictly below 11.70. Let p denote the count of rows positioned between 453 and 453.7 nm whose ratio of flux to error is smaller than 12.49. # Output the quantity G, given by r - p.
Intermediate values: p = 6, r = 2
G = -4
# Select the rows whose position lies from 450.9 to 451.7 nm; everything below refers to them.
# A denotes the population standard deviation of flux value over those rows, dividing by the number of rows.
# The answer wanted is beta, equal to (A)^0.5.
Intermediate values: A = 0.038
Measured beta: 0.195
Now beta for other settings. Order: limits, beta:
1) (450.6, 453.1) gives 0.205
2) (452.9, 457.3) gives 0.238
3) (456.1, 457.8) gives 0.223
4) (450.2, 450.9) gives 0.204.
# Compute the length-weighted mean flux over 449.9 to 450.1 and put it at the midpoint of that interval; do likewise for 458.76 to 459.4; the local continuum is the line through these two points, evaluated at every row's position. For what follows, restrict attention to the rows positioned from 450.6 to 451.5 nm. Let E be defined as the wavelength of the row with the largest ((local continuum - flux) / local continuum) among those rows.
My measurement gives 450.747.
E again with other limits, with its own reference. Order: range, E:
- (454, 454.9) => 454.080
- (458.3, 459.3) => 458.493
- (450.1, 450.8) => 450.539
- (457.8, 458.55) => 458.493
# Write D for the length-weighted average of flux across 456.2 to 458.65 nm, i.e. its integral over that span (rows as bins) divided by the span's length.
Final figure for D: 0.701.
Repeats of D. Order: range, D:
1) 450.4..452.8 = 0.678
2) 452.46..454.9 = 0.673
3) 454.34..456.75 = 0.683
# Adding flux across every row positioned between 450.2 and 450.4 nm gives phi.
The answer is 1.45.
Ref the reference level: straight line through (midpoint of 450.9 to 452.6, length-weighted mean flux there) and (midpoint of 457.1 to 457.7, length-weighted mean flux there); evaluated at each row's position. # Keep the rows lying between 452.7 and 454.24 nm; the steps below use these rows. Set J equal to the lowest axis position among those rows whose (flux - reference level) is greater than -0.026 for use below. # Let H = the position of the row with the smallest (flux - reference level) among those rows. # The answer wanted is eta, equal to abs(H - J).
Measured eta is 0.73 nm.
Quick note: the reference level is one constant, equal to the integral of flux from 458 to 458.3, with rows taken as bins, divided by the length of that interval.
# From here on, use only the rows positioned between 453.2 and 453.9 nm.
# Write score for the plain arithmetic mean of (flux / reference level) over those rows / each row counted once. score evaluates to 0.97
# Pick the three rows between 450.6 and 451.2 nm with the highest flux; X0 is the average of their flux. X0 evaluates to 0.706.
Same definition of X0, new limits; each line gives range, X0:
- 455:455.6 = 0.712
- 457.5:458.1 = 0.733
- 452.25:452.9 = 0.690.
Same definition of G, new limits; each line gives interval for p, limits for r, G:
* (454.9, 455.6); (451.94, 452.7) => -1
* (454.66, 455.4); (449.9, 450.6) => -3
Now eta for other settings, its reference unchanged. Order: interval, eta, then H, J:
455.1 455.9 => 0.21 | 455.442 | 455.232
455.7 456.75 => 0.95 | 456.702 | 455.756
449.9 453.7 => 3.54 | 453.558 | 450.021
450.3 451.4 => 0.21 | 450.539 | 450.332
